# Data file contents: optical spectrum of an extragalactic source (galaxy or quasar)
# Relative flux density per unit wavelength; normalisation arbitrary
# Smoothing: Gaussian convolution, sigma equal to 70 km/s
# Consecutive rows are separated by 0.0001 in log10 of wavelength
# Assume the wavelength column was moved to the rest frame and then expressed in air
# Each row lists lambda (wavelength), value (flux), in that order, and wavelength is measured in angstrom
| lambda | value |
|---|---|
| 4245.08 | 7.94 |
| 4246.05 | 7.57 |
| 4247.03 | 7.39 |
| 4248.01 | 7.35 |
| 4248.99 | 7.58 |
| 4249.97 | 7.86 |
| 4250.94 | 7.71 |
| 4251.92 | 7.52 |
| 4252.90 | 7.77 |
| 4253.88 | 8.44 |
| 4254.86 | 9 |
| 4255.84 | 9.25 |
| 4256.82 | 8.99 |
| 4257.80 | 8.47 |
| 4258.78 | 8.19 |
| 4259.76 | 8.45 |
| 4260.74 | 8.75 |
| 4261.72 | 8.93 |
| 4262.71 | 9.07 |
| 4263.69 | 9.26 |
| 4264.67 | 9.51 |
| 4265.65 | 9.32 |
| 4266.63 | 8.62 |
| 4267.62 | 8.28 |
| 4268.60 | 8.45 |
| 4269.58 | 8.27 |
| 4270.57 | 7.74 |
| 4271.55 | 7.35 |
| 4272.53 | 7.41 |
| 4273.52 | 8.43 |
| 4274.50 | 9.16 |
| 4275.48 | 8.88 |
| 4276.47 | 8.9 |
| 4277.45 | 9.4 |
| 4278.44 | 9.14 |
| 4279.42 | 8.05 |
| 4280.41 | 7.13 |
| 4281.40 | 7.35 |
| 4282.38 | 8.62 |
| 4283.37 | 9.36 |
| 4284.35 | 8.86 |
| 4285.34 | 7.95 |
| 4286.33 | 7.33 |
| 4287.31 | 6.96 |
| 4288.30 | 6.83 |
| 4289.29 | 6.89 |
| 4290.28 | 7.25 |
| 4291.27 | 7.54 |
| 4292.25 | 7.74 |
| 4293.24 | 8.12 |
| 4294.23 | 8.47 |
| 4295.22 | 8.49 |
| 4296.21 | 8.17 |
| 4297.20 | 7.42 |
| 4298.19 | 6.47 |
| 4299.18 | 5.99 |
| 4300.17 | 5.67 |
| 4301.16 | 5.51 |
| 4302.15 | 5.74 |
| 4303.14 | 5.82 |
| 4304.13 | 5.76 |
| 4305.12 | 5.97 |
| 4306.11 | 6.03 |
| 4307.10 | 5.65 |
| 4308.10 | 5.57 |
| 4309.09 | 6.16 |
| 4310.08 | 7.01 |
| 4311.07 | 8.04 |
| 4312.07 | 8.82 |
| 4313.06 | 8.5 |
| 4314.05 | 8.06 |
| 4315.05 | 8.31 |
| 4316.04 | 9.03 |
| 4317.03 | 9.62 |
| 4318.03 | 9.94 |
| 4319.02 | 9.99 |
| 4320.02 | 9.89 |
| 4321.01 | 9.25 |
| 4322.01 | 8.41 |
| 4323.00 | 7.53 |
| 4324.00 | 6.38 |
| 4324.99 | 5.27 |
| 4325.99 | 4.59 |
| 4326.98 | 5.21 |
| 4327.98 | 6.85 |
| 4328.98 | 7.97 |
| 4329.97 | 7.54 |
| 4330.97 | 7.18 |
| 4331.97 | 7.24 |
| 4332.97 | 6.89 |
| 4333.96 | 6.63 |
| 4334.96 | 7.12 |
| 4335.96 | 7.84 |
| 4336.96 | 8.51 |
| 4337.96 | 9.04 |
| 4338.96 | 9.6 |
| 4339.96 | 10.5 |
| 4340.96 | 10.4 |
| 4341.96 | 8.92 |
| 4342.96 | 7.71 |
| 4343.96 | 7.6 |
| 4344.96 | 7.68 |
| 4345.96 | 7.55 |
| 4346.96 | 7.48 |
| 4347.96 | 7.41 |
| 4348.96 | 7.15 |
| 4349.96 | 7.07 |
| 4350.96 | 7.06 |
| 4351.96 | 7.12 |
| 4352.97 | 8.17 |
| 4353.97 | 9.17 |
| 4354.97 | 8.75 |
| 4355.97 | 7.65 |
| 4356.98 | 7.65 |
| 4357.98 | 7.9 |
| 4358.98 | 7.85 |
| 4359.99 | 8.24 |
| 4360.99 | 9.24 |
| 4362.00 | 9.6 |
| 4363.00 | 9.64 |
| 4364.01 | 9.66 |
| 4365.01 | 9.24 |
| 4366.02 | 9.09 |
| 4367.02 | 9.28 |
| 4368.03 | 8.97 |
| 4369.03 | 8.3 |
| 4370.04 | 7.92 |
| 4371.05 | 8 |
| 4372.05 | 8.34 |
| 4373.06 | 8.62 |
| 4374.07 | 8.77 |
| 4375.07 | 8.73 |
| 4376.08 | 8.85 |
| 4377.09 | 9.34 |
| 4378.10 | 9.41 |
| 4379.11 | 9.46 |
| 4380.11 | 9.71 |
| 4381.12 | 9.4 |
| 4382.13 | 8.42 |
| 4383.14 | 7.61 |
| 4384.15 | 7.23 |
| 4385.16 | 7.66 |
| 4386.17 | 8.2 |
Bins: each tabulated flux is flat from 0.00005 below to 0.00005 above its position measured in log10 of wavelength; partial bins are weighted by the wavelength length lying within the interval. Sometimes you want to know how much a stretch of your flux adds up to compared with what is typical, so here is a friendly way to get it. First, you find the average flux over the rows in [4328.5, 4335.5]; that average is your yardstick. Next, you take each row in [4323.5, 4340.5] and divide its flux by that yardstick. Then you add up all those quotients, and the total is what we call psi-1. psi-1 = 17.2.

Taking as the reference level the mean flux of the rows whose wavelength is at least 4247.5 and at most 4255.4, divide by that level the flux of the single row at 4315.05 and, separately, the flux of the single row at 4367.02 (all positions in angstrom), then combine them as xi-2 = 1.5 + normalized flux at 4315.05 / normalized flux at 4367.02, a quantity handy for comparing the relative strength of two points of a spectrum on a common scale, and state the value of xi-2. 2.40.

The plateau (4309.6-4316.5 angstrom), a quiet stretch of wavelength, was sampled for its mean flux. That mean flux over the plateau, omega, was 8.3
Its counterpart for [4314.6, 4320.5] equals 9.5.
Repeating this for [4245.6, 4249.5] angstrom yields 7.5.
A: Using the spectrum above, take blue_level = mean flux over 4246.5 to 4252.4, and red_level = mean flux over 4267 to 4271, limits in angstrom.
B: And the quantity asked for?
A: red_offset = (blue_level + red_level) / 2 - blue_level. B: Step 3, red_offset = 0.3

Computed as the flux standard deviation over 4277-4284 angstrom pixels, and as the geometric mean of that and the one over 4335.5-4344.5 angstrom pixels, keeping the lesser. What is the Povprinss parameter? 0.9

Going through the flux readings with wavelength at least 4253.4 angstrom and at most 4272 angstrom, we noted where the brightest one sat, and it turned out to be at 4264.67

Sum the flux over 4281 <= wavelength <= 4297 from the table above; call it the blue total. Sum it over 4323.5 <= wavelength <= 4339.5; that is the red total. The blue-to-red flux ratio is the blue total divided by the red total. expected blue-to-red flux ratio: 1.11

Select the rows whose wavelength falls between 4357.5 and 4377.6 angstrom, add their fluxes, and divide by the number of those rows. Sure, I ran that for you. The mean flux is 8.78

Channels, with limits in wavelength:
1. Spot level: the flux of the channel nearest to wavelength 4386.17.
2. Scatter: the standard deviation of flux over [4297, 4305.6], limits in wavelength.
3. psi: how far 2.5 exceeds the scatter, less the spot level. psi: -6.3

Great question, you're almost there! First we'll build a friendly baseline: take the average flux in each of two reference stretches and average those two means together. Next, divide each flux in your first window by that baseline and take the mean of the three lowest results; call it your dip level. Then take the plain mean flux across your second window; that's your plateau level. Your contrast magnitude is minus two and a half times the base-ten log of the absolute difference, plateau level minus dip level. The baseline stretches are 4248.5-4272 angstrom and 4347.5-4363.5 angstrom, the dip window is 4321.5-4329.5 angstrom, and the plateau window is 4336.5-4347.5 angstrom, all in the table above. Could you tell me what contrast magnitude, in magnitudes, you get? -2.26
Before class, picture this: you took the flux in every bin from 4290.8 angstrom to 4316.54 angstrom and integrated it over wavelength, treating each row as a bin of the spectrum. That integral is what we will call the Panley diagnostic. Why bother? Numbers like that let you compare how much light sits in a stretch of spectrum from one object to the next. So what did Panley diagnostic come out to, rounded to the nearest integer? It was 182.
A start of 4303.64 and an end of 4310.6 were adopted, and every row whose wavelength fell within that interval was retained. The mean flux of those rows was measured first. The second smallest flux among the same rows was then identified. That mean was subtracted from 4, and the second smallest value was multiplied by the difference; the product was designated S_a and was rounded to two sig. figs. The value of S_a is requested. -11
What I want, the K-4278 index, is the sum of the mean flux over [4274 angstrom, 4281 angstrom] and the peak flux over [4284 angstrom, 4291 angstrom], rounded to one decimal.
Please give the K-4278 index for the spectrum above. 17.5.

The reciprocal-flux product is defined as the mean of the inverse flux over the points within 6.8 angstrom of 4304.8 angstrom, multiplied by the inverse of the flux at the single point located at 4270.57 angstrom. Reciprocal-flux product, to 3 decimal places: 0.021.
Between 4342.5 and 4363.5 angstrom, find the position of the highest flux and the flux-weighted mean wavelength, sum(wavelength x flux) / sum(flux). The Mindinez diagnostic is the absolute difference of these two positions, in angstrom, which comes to 9.6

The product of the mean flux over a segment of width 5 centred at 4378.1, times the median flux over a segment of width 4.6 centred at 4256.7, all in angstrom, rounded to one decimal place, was 84.1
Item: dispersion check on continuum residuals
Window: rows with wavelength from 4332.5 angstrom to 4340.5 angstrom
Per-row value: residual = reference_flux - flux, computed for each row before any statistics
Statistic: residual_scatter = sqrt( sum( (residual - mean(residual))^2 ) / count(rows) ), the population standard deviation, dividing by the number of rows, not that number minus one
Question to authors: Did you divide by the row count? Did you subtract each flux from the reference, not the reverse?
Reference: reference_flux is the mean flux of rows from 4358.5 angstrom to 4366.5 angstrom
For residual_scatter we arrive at 1.30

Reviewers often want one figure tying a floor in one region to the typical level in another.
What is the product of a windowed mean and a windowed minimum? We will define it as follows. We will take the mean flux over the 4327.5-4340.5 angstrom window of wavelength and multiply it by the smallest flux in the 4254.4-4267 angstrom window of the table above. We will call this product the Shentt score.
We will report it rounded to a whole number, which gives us 65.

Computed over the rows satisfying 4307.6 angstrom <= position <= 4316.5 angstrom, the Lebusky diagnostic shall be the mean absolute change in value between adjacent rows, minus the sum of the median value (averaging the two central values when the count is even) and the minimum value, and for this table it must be -13.0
